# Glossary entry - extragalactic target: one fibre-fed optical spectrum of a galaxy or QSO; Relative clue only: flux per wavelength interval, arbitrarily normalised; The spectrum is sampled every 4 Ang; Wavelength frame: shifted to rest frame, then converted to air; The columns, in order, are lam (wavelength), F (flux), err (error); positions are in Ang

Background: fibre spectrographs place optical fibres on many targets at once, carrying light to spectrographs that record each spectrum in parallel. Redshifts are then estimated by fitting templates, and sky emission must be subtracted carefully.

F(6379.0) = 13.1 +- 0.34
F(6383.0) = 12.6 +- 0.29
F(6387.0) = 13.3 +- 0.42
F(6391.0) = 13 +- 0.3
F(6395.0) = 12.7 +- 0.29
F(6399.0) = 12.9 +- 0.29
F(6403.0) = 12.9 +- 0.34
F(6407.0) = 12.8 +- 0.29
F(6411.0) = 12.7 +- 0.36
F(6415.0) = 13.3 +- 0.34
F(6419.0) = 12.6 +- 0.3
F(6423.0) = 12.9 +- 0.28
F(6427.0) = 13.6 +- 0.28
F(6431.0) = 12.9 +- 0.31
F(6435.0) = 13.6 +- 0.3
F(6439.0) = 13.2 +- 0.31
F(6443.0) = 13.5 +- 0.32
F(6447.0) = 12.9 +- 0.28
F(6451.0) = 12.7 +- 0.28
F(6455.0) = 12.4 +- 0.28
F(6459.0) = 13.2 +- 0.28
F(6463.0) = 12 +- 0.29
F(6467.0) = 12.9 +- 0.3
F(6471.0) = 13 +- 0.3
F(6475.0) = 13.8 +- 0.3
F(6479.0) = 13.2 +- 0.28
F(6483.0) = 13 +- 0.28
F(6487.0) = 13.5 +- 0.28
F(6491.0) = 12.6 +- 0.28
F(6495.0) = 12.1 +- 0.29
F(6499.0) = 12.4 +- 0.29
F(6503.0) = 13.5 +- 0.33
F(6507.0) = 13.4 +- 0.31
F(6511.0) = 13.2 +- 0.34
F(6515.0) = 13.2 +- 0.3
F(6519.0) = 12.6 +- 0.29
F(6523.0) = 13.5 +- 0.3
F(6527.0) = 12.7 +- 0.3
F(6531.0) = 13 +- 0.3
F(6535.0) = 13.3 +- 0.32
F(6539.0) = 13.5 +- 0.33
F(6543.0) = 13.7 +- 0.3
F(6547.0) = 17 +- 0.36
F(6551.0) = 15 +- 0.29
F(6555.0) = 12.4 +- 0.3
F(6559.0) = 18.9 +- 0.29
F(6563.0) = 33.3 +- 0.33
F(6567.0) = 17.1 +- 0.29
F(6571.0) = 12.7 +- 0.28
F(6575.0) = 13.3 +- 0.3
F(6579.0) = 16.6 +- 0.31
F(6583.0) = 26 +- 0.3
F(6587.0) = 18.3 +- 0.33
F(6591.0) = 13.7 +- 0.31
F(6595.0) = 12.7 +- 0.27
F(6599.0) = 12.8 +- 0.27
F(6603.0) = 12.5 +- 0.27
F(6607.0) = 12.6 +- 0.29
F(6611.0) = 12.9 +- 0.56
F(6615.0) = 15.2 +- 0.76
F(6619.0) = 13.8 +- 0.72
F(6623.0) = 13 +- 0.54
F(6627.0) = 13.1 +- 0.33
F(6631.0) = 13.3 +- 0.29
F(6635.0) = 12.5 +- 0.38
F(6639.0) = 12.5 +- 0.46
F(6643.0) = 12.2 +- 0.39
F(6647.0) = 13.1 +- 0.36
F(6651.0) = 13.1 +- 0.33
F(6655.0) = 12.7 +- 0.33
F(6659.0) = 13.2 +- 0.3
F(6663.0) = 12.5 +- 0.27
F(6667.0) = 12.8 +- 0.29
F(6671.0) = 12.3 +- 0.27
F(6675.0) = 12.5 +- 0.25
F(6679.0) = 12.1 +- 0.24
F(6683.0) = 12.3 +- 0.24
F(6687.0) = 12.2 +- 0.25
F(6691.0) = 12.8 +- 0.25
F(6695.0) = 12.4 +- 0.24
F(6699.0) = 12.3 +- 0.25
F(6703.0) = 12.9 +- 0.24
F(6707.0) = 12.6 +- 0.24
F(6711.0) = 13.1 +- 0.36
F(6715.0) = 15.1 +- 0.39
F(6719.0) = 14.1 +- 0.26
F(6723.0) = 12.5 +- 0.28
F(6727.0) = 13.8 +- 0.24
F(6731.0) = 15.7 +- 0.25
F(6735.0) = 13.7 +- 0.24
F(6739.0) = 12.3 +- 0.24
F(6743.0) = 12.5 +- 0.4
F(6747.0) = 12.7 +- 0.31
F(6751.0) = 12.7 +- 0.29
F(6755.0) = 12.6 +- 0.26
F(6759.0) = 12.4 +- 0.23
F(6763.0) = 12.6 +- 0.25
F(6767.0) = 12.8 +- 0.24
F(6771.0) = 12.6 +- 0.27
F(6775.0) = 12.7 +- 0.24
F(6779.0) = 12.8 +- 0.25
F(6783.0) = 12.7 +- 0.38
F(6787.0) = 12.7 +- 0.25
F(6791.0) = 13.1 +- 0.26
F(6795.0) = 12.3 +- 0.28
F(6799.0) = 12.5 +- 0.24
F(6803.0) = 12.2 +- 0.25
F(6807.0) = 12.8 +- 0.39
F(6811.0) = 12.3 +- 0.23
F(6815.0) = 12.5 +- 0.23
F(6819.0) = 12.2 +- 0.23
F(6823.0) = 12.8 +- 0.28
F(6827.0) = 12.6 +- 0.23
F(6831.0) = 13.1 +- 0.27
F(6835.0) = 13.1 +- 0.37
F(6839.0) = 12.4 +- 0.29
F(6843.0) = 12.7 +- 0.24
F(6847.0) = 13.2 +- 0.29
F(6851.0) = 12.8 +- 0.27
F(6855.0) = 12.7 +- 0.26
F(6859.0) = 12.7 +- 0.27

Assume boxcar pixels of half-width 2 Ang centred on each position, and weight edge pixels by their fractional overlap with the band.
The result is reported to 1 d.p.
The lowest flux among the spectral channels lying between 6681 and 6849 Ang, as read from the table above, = 12.2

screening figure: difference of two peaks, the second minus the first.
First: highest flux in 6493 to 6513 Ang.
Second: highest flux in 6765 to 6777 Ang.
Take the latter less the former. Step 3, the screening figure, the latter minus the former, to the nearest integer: -1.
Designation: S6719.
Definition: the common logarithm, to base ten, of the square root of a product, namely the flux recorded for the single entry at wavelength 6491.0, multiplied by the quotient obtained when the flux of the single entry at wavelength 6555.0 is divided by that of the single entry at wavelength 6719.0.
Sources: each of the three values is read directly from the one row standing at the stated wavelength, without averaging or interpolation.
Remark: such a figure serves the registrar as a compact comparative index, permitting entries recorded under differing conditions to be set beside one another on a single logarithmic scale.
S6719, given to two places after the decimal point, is 0.52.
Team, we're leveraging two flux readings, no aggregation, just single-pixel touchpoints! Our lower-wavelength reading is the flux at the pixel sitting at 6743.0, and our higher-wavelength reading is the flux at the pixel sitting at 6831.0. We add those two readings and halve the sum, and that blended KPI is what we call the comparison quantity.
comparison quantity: 12.80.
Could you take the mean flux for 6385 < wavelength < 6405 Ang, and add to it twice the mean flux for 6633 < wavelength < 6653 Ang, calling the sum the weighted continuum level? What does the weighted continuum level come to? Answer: 38.3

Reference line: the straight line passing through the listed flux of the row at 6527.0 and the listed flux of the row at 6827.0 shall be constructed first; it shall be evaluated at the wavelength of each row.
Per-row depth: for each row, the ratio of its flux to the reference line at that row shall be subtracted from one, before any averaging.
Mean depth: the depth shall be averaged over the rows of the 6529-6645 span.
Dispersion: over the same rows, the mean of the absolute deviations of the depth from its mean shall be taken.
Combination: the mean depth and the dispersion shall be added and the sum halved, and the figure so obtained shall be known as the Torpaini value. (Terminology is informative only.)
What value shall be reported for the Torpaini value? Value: 0.020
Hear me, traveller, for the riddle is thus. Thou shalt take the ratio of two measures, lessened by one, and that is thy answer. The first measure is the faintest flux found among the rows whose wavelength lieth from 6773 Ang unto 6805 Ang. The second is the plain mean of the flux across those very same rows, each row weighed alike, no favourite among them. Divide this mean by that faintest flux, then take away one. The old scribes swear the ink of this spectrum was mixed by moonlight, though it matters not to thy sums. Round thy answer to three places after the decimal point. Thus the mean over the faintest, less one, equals 0.035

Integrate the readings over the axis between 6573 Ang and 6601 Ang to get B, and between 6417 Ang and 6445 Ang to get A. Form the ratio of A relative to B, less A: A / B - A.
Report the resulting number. -368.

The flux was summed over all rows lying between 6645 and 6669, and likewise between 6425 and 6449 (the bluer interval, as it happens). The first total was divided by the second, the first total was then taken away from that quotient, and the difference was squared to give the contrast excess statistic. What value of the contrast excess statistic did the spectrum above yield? 5841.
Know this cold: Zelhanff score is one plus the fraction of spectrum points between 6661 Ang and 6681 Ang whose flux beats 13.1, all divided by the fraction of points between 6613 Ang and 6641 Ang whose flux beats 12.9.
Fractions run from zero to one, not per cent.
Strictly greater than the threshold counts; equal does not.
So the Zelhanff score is 1.4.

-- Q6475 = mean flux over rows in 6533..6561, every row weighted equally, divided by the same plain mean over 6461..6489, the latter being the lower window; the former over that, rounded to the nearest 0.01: 1.14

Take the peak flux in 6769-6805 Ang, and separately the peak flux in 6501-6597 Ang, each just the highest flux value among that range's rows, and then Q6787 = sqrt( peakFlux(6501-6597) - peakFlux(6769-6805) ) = 4.5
